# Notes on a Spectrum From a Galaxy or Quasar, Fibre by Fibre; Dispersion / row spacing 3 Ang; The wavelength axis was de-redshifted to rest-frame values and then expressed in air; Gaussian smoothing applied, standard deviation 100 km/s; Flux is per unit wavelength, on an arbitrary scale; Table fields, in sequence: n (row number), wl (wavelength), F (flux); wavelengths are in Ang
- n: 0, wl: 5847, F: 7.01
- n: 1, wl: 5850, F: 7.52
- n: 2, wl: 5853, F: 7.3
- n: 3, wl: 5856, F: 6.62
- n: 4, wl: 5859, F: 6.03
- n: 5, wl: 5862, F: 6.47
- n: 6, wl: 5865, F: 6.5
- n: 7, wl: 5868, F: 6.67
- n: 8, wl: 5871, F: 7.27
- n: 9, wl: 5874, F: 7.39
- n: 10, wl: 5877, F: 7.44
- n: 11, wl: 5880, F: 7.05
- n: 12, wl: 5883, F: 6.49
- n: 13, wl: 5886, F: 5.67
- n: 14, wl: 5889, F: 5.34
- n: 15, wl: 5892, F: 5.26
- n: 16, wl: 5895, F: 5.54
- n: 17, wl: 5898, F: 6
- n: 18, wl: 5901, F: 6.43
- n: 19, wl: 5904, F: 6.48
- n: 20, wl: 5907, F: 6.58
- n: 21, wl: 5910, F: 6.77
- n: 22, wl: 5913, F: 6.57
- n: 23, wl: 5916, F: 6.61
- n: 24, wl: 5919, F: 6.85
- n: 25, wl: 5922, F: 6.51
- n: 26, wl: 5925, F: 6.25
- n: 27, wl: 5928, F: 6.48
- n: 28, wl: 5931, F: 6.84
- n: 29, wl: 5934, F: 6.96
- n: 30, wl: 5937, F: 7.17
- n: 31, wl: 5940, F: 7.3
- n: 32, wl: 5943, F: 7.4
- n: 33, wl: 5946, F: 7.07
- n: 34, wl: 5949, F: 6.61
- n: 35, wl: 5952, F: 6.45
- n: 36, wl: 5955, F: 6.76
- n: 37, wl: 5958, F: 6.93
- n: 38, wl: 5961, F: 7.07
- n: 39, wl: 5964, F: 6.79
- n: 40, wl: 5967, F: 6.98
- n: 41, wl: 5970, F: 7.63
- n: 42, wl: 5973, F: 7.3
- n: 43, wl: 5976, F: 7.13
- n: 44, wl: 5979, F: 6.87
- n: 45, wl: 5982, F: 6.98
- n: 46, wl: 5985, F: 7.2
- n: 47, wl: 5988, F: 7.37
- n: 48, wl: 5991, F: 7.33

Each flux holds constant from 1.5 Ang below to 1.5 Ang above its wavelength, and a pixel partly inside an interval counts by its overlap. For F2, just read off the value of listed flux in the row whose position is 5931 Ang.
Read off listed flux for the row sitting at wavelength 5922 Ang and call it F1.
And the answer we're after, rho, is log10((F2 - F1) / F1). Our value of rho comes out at -1.3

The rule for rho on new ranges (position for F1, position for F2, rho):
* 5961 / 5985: -1.7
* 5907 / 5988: -0.9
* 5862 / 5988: -0.9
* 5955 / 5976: -1.3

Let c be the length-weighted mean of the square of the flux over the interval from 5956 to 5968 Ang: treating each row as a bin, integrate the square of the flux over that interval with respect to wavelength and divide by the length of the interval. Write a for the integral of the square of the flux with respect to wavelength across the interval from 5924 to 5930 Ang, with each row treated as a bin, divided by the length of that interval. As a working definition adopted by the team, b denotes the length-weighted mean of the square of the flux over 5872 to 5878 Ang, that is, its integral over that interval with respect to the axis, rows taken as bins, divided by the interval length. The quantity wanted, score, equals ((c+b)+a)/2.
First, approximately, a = 41.2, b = 55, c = 48.1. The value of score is 72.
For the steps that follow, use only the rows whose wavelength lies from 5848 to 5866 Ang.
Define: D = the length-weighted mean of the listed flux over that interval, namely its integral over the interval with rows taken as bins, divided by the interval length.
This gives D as 6.8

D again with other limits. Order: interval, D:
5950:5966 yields 6.8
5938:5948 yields 7.2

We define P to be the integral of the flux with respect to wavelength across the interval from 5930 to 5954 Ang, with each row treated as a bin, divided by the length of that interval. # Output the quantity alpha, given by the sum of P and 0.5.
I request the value 7.5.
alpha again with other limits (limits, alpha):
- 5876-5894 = 6.7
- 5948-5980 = 7.5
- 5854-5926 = 7.0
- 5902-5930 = 7.1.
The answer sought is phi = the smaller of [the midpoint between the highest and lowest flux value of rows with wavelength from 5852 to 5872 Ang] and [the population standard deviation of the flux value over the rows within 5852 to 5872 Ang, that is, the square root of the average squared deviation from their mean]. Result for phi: 0.42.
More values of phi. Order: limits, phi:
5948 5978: 0.33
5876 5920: 0.62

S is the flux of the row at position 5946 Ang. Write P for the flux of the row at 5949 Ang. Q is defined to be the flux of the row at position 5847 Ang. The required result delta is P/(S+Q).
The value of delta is 0.47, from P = 6.61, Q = 7.01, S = 7.07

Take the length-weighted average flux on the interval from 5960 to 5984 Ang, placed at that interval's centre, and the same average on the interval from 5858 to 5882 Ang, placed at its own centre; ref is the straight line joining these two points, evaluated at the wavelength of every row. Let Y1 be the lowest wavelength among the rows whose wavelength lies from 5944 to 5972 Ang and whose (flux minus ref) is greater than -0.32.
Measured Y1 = 5946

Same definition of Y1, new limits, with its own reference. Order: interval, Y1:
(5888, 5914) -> 5910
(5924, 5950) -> 5931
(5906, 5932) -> 5910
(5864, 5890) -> 5868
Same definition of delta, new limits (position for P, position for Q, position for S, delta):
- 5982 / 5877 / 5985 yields 0.48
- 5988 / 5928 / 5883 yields 0.57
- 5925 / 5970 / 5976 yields 0.42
